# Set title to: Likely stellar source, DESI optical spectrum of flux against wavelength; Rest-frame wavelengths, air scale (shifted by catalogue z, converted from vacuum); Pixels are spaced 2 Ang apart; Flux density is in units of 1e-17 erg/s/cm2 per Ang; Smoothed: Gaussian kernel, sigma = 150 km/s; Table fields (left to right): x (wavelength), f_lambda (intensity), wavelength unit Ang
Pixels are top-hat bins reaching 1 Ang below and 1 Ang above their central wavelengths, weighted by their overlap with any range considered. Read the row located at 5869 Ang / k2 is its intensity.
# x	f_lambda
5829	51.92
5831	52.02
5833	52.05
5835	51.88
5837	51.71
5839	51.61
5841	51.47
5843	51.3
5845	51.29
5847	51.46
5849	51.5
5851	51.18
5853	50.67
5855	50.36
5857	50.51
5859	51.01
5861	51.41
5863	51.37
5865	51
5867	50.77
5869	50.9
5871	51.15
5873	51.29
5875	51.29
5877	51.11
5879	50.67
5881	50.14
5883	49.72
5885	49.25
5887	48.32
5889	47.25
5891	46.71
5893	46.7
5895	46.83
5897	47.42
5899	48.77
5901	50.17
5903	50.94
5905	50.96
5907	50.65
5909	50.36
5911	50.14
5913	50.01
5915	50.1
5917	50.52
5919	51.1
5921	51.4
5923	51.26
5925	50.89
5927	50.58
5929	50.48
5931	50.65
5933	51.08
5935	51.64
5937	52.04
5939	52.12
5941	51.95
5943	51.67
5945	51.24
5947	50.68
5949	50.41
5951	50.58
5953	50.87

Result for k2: 50.9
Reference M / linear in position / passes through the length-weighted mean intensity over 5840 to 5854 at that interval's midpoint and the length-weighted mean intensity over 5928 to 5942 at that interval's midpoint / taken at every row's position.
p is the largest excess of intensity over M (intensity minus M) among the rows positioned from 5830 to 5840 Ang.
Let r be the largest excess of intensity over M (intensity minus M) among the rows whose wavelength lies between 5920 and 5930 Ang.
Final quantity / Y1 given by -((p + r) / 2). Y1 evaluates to -0.40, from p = 0.81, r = 0.00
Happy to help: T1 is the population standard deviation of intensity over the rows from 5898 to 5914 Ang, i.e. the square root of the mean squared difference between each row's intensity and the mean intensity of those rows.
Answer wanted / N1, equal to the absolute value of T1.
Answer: 0.65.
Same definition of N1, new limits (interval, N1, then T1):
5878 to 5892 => 1.38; 1.38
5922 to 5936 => 0.39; 0.39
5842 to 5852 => 0.12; 0.12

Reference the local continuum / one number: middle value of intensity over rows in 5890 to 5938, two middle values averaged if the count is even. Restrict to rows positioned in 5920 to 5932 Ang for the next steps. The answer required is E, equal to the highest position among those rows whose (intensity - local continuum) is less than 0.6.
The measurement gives 5931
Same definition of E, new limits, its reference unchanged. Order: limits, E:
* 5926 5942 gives 5933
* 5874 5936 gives 5933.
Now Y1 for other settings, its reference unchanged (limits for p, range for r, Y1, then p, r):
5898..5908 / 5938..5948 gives -0.14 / -0.41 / 0.69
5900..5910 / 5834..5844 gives -0.11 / -0.41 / 0.63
